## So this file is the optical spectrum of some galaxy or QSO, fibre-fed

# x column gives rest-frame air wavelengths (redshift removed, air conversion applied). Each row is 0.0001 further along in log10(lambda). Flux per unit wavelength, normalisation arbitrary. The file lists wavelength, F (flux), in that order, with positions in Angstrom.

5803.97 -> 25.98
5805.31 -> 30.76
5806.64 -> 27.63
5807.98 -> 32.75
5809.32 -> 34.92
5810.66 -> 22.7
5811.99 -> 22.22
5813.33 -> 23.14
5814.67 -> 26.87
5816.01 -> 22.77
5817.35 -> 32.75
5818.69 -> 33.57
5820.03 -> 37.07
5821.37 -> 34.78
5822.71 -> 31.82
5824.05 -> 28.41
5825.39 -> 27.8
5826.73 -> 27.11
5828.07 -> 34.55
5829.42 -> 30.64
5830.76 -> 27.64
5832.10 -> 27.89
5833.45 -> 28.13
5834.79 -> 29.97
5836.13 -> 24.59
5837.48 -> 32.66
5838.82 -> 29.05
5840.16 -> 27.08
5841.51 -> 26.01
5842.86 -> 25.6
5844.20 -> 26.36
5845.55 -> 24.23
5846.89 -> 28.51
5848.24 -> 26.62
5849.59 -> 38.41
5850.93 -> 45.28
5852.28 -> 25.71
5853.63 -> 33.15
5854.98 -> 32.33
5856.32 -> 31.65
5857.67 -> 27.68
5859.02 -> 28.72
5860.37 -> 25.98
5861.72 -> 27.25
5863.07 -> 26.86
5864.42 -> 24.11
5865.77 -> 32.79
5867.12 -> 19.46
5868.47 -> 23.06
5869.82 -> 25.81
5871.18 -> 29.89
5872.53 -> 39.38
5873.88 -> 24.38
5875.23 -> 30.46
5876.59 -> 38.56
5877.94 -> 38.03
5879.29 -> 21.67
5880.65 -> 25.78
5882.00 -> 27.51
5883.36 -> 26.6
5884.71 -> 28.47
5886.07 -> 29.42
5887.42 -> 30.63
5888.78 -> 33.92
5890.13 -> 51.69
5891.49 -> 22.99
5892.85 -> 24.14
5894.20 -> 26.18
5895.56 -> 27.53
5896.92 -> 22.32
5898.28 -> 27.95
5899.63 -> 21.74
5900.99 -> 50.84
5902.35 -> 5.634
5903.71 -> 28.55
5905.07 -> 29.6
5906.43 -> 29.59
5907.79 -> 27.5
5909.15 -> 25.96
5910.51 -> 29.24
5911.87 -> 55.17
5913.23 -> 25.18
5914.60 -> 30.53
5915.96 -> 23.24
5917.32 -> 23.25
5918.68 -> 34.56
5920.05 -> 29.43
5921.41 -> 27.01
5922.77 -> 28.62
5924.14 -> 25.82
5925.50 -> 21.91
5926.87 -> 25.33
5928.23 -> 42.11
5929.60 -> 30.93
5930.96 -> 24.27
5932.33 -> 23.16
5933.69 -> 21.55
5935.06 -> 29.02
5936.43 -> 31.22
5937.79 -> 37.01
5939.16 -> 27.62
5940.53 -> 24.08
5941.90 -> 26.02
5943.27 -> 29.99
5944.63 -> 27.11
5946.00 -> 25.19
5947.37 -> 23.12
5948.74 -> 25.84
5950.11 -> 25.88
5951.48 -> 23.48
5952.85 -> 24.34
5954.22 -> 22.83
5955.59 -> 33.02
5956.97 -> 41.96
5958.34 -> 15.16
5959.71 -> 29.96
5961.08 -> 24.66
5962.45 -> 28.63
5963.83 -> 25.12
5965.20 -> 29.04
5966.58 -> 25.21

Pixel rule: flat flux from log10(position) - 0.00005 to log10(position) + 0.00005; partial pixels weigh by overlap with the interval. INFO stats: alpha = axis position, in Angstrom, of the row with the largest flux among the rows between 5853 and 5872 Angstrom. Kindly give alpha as 5853.63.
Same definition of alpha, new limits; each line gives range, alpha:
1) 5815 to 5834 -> 5820.03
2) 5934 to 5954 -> 5937.79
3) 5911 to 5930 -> 5911.87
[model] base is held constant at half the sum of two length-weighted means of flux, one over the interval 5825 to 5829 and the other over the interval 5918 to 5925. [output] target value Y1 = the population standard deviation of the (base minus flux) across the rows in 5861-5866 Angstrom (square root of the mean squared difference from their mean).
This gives 3.2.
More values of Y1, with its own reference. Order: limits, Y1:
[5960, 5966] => 2.0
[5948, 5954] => 1.0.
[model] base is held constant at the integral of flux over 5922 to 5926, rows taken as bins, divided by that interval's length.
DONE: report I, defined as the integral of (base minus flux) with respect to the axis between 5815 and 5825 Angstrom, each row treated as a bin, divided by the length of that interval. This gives -5.7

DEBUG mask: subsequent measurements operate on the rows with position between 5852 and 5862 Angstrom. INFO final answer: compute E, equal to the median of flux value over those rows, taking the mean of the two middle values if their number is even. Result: 28.2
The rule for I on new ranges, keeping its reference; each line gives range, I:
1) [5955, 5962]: -3.2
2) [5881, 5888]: -2.7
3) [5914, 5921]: -2.5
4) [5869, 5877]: -5.4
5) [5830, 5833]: -2.2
